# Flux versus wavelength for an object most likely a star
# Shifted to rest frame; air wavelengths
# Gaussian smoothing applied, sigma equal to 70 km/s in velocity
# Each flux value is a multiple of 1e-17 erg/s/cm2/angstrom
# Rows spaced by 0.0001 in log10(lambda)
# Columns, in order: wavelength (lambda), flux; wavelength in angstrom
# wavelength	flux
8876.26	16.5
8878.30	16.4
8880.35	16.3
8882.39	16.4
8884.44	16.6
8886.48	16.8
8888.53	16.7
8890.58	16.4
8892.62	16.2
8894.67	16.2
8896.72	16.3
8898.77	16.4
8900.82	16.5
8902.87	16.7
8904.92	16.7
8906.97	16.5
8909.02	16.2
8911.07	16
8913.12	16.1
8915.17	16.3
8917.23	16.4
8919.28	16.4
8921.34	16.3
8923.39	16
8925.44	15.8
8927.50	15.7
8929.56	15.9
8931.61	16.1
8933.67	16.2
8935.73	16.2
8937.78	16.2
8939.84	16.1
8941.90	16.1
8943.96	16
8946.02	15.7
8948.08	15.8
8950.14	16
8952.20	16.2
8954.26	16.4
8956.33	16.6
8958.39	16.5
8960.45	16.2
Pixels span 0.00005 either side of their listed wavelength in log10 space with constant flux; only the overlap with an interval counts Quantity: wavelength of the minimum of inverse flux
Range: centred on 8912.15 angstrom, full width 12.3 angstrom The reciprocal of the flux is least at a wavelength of 8906.97 angstrom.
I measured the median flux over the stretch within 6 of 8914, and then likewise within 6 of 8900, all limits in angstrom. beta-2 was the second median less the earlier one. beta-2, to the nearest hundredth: 0.20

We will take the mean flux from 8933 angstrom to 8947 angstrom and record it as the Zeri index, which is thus 16.1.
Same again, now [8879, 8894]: 16.5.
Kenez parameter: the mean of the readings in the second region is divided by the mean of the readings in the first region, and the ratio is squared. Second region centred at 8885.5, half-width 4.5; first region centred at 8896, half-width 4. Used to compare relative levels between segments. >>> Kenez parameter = 1.04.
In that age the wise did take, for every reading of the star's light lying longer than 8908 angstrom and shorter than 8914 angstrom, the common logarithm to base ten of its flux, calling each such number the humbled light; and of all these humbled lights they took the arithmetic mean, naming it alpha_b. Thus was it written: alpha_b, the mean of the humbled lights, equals 1.21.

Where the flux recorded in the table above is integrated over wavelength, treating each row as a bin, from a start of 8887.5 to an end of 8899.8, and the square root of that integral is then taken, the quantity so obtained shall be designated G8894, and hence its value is 14.2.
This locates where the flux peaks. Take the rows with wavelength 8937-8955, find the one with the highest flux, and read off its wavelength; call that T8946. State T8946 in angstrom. 8954.26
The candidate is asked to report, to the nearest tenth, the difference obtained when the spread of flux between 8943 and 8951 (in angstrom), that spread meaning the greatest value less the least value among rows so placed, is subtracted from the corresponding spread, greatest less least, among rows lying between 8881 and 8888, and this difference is 0.1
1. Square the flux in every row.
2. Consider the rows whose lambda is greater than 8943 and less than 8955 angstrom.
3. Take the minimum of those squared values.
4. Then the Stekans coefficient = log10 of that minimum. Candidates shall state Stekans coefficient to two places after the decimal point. 2.39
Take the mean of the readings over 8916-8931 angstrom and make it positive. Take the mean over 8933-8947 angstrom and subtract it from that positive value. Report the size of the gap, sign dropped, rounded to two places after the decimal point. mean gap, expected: 0.00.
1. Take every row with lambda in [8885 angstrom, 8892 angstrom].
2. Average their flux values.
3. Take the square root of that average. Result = 4.08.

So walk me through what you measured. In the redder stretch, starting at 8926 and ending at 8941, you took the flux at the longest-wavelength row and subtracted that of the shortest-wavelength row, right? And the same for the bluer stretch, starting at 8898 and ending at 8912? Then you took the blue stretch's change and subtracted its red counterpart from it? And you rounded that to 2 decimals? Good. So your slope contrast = -0.80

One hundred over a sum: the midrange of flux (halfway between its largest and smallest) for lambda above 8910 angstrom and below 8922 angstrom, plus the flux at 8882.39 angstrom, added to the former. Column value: 3.067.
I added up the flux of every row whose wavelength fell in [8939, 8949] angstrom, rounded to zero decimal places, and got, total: 80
